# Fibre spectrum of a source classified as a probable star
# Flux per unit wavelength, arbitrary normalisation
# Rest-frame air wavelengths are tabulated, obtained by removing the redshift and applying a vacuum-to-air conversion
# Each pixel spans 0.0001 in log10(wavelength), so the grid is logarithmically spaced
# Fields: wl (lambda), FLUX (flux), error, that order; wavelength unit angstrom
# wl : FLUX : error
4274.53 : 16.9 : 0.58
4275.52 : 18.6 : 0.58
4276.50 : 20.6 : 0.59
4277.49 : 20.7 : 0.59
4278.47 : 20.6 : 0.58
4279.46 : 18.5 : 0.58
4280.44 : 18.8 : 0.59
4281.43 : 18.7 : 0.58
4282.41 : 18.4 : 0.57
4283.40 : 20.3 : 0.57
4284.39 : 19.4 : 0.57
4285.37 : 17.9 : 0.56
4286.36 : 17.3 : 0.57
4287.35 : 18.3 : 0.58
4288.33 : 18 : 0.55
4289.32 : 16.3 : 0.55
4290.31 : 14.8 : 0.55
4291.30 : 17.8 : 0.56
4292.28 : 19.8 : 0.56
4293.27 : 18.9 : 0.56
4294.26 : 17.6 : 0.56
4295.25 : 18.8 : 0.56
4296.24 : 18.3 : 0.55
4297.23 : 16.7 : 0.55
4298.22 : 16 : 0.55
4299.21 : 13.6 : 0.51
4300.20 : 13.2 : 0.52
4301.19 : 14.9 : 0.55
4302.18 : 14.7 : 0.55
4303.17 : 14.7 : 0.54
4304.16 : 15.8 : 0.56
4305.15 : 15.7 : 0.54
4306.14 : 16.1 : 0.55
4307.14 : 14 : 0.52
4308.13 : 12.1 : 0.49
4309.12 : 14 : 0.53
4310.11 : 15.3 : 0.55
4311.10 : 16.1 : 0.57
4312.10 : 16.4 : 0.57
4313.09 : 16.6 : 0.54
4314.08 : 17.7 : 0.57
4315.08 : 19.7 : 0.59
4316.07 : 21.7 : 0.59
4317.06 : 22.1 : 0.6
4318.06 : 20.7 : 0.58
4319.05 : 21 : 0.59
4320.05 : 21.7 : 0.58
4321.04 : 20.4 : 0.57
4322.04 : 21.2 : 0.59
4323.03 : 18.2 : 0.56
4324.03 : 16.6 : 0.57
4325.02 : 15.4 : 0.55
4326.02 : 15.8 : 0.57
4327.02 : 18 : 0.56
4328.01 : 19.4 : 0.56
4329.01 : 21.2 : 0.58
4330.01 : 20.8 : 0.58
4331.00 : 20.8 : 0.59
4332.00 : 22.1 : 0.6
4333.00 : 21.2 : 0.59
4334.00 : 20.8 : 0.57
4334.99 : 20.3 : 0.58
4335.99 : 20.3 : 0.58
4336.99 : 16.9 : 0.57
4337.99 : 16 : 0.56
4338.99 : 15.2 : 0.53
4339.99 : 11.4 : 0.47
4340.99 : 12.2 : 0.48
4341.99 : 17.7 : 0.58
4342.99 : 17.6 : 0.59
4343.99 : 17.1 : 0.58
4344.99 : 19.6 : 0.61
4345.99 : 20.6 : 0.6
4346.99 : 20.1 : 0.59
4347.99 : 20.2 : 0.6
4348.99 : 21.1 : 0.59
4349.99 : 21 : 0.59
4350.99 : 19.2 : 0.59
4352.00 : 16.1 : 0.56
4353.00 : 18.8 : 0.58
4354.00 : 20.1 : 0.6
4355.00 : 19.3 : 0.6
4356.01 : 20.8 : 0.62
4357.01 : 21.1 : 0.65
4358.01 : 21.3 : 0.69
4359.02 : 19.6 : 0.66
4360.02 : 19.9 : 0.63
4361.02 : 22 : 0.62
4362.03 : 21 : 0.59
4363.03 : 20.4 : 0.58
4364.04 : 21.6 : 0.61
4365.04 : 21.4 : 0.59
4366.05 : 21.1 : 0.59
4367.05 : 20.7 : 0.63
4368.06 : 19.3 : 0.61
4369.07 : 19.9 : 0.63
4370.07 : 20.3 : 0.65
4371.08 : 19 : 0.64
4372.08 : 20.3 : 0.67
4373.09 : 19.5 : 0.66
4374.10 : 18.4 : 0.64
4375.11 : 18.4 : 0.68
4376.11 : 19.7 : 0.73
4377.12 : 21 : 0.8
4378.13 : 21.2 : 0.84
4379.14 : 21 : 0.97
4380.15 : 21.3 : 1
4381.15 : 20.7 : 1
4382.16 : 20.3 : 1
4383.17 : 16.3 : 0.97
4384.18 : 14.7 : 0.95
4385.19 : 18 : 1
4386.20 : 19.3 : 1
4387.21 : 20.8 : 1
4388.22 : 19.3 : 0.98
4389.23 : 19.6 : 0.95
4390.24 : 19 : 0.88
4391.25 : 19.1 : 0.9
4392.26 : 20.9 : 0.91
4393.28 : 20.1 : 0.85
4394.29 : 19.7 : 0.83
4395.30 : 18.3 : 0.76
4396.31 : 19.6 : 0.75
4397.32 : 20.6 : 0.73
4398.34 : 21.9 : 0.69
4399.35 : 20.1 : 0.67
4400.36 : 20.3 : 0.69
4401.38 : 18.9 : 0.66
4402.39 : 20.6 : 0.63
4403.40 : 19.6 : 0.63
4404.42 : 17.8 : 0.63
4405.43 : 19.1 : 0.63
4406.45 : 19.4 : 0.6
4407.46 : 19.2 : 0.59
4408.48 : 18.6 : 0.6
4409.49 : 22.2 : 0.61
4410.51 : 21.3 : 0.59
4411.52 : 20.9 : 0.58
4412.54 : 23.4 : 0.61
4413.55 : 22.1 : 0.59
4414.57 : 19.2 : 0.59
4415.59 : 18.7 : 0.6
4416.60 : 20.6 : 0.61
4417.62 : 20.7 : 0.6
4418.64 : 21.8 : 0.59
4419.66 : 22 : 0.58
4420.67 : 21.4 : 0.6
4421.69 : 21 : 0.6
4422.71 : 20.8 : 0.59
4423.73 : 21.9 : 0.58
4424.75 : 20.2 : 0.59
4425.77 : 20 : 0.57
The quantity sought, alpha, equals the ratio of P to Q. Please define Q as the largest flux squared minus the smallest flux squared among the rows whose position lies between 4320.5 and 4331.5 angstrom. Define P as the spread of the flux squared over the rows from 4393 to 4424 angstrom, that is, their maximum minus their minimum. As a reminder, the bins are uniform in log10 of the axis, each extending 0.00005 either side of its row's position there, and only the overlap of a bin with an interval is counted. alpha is 1.09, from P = 231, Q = 212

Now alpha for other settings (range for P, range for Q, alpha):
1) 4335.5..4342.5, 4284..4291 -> 1.79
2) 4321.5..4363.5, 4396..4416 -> 1.55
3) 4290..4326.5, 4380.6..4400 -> 1.30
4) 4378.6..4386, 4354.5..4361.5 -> 2.13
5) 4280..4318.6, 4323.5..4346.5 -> 0.95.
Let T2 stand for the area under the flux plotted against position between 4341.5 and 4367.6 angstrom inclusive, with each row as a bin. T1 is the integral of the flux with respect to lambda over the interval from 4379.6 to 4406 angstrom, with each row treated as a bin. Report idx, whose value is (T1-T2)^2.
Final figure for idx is 60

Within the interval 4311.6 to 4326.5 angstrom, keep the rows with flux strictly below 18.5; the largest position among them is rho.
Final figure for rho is 4326.02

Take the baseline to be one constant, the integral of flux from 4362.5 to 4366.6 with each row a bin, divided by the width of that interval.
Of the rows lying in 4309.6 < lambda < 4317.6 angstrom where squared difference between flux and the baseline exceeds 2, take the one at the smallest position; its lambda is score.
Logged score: 4310.11 angstrom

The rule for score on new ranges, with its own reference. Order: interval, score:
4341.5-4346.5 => 4341.99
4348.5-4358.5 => 4350.99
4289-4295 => 4289.32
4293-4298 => 4293.27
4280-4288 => 4280.44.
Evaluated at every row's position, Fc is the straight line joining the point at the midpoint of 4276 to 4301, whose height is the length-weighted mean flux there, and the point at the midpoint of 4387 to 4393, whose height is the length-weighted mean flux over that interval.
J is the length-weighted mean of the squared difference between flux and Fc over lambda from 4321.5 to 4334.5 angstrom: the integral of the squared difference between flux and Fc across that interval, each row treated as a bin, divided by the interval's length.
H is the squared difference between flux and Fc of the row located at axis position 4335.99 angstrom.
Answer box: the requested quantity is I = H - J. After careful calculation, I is -2.9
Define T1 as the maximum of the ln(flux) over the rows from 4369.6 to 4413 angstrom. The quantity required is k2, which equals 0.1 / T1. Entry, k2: 0.0317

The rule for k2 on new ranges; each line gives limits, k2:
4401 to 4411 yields 0.0323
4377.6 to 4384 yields 0.0327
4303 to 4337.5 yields 0.0323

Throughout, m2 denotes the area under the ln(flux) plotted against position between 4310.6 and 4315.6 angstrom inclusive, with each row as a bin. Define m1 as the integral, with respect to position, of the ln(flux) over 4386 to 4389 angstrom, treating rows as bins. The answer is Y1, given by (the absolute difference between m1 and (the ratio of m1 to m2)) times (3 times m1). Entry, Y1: 224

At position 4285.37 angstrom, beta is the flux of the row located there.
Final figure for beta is 17.9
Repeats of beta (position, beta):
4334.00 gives 20.8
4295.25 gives 18.8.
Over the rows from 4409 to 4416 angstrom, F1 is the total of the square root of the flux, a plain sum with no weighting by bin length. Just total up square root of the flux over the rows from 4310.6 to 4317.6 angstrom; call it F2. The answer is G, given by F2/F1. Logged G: 0.94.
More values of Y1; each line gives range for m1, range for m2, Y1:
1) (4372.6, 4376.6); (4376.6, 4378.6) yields 348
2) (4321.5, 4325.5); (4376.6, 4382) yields 373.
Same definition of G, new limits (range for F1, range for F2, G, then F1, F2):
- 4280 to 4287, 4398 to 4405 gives 1.03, 30.3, 31.2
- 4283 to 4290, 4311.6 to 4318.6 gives 1.03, 29.9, 30.7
